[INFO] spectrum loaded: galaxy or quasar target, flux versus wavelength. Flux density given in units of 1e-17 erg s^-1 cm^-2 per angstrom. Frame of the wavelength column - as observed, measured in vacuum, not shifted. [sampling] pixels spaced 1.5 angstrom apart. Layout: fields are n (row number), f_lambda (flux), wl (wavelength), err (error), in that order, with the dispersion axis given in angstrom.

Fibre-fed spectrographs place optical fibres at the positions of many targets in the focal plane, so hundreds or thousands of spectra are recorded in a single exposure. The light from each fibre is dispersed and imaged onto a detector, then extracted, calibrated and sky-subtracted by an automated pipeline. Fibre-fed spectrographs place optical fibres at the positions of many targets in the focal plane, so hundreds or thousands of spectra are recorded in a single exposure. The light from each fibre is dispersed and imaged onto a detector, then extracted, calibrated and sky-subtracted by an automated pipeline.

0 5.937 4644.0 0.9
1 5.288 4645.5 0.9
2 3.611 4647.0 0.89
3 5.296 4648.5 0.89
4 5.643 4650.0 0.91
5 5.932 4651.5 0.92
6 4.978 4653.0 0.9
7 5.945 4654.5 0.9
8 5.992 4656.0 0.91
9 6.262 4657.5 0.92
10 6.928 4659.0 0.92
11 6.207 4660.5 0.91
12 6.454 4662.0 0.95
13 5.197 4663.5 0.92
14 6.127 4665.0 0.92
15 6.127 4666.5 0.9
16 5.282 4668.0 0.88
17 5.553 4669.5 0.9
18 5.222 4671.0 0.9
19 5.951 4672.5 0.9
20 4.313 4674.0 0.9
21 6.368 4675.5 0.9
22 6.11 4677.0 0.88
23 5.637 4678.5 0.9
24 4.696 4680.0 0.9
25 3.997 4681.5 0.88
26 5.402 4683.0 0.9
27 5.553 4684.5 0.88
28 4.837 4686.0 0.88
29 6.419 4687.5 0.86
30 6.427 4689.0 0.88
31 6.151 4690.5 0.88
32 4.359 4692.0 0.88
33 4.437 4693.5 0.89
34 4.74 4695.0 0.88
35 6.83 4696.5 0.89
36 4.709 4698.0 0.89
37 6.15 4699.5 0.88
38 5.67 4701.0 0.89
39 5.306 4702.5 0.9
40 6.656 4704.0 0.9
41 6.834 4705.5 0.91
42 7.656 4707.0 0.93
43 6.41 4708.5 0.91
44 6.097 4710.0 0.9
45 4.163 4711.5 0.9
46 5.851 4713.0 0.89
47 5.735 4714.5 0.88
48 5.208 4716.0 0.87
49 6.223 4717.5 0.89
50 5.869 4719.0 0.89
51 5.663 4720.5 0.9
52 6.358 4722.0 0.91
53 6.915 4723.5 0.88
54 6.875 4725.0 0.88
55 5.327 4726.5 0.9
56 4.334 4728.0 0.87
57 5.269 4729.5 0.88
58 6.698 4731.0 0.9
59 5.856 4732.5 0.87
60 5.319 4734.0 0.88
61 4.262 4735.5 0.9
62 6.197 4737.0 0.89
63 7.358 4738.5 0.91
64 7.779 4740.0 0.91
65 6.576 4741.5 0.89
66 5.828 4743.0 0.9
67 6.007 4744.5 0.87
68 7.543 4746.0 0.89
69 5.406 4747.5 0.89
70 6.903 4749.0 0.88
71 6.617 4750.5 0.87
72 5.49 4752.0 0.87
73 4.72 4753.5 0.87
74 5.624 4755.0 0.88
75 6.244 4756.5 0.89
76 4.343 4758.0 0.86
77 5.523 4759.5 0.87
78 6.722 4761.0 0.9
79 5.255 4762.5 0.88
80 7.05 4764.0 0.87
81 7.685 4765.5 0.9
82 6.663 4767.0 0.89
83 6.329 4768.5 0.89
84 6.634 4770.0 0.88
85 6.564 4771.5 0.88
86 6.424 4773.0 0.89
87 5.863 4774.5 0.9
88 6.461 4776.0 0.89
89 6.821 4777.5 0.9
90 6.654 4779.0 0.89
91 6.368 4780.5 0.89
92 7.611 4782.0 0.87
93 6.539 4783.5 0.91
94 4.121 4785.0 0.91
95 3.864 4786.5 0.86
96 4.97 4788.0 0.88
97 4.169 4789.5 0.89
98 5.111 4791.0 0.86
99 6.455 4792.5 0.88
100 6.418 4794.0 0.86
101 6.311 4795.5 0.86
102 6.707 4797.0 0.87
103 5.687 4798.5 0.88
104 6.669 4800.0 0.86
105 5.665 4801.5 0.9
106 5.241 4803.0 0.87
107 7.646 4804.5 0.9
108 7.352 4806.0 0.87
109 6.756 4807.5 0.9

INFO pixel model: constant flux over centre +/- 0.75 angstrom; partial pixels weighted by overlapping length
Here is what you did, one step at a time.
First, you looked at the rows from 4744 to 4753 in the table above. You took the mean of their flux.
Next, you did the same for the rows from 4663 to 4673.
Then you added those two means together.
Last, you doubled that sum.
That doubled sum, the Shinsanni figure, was 23.9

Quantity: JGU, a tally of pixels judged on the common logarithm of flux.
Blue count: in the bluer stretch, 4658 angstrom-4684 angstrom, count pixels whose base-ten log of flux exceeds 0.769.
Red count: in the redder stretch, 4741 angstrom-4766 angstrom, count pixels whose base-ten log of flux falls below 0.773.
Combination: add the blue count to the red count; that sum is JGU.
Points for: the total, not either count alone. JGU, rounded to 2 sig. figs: 16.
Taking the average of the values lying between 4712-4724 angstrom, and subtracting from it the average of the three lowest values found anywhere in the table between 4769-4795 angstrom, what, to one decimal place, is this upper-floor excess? 1.9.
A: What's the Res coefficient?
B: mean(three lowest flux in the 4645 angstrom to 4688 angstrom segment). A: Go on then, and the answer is 3.97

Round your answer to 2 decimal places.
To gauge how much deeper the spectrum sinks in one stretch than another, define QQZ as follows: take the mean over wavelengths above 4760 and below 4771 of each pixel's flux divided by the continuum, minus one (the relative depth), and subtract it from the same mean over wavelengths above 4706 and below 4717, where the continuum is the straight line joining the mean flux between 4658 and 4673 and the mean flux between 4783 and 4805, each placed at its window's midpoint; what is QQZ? -0.14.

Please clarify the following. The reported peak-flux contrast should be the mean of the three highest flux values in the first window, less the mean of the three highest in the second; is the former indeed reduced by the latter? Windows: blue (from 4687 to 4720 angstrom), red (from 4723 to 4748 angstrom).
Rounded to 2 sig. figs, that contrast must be -0.45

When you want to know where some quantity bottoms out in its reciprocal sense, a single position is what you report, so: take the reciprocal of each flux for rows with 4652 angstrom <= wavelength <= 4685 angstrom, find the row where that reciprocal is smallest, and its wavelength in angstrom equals 4659.0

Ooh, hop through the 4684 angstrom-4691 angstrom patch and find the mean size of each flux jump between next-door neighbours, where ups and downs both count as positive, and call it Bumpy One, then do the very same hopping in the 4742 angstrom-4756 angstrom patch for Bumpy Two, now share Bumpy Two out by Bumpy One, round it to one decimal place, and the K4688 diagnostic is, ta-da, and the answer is 1.6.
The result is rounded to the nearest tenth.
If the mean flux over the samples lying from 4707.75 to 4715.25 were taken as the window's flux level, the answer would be 5.7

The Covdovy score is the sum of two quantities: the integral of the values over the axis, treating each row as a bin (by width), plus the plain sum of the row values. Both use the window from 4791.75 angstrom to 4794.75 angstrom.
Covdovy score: 32.2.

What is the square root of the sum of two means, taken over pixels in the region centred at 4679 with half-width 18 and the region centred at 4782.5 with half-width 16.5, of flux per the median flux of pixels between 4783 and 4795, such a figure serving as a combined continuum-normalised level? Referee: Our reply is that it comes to 1.51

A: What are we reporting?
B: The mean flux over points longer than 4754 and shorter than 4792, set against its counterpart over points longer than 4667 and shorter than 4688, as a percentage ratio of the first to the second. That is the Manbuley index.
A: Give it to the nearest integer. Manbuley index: 111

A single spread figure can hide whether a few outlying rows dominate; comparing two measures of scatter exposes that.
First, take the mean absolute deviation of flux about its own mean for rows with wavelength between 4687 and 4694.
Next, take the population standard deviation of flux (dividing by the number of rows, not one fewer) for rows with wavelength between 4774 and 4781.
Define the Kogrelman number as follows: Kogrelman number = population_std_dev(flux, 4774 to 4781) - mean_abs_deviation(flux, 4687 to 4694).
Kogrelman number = -0.60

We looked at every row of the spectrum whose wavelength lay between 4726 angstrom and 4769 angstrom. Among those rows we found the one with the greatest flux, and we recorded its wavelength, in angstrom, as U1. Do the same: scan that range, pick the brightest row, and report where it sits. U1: 4740.0 angstrom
